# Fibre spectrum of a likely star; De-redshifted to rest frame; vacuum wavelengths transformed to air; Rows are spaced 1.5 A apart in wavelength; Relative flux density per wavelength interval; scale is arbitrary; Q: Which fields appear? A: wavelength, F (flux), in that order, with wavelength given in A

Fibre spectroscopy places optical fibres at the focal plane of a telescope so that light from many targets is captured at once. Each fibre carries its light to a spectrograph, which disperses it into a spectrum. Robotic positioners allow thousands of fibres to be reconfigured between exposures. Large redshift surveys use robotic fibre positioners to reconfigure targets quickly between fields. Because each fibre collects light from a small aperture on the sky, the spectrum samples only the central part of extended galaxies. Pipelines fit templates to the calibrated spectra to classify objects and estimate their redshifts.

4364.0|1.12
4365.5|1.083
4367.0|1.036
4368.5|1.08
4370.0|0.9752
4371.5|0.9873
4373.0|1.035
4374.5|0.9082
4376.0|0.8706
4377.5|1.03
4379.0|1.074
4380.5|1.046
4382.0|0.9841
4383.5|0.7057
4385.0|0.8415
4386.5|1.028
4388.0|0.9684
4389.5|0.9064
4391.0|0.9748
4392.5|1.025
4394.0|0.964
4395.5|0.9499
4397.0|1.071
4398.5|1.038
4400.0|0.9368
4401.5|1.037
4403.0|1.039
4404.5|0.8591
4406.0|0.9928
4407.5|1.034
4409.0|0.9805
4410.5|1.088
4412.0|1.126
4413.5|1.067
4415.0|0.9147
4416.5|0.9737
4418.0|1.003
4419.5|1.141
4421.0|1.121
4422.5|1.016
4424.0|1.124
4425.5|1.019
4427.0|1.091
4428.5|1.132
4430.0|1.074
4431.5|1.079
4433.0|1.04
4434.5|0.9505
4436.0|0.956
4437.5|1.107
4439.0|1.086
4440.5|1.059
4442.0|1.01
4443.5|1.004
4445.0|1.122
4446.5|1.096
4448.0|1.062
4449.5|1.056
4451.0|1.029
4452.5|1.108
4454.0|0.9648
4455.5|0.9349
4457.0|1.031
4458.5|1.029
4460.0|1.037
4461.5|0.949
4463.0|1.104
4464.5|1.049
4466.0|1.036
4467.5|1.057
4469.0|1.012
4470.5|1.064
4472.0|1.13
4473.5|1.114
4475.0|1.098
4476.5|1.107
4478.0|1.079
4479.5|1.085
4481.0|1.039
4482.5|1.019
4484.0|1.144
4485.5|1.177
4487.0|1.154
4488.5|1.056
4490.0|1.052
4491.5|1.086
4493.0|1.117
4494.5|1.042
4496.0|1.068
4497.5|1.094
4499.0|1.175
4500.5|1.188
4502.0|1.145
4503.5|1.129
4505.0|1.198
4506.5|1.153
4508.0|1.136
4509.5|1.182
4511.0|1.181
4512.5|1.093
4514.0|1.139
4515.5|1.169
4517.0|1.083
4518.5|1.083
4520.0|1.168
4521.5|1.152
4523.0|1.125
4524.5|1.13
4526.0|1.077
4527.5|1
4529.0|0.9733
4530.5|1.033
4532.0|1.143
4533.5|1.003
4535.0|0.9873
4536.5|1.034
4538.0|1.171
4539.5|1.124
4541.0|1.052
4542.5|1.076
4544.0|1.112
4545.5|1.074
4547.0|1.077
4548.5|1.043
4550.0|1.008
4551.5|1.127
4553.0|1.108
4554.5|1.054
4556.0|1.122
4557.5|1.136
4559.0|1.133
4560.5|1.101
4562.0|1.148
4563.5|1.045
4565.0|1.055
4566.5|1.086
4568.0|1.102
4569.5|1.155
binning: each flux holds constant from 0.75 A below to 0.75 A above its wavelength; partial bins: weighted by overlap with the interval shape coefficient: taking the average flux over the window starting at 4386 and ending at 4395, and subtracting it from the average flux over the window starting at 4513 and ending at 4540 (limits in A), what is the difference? 0.11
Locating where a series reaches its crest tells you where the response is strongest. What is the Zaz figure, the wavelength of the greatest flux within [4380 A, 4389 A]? 4380.5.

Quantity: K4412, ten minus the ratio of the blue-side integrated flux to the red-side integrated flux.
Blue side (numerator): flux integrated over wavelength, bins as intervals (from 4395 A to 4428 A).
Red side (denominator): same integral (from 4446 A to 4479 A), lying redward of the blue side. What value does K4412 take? 9.02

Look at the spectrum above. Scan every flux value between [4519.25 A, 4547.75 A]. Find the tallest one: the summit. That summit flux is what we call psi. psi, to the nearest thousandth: 1.171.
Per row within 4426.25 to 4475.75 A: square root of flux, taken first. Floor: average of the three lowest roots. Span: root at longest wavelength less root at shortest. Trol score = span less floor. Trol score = -0.97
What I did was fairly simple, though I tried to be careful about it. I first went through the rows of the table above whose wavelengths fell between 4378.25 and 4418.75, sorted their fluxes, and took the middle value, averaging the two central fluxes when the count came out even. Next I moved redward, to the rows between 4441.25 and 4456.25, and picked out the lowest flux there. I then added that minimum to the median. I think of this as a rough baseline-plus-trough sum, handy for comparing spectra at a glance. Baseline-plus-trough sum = 1.93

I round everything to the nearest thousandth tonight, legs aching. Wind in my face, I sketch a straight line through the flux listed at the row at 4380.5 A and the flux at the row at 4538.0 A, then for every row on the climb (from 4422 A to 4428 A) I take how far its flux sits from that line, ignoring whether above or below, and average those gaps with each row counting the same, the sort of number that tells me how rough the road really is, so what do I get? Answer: 0.044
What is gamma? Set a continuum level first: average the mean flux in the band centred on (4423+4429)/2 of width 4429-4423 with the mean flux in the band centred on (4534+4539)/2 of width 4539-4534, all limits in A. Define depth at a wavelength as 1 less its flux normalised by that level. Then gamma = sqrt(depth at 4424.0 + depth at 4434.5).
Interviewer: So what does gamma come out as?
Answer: 0.27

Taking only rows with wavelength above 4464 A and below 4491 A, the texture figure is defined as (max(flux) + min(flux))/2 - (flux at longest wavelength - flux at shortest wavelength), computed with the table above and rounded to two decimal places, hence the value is 1.09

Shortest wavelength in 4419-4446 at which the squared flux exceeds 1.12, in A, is 4419.5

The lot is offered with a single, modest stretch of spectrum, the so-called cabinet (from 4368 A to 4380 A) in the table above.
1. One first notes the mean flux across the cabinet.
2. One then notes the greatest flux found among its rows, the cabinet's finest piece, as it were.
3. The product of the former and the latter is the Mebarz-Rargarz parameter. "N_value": 1.07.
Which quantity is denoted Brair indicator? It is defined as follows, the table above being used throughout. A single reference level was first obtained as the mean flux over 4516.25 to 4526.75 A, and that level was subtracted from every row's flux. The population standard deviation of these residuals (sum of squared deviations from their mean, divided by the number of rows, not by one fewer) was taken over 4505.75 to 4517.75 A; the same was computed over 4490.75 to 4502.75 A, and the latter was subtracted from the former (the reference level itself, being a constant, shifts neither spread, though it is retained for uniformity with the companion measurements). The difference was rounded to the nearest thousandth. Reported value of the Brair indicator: -0.013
